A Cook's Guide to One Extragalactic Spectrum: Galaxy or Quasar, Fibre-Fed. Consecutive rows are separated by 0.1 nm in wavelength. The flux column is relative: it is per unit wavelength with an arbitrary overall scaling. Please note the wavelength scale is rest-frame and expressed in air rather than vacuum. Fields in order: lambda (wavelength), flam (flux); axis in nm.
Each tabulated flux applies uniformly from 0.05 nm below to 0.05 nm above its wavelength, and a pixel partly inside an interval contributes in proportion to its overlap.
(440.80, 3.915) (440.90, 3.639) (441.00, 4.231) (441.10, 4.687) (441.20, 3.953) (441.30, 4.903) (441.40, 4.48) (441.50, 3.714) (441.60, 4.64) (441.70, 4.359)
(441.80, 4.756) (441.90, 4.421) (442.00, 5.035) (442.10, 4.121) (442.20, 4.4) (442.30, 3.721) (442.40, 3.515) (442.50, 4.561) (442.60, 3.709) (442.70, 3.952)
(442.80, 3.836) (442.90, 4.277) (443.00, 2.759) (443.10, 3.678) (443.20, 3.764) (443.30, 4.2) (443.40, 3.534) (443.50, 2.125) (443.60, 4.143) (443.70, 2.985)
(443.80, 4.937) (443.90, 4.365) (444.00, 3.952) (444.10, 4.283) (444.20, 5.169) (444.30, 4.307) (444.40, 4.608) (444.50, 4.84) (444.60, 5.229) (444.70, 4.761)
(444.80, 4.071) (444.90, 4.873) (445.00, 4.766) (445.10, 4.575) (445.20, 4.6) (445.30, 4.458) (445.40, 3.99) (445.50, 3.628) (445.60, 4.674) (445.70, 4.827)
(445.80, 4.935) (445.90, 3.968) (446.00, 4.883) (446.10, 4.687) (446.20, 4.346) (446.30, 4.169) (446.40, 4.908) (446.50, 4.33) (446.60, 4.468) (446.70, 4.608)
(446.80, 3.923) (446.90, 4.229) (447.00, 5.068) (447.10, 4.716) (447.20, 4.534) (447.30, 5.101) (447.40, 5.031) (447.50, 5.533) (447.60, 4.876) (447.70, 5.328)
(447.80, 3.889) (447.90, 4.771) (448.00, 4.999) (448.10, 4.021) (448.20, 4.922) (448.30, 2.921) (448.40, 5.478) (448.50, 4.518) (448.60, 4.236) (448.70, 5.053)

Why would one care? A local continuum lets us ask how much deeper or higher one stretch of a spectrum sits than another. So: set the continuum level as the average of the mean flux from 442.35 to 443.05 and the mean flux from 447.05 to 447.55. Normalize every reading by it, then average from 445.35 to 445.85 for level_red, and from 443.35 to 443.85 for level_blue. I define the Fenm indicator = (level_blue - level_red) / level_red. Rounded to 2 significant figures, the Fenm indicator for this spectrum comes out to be -0.20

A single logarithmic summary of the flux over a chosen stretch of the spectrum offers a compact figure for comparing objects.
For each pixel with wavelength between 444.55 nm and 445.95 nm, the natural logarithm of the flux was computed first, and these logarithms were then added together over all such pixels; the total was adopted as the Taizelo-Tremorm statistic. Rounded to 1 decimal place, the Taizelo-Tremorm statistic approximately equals 21.1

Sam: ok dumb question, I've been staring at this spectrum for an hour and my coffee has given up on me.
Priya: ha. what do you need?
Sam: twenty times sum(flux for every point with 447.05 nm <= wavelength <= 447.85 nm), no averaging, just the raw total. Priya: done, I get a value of 780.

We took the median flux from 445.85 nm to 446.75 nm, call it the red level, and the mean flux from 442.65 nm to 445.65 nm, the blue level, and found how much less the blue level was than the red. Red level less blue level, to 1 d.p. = 0.3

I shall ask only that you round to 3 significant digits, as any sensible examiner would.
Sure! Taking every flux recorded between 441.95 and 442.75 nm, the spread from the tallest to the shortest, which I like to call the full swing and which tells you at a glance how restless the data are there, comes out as 1.52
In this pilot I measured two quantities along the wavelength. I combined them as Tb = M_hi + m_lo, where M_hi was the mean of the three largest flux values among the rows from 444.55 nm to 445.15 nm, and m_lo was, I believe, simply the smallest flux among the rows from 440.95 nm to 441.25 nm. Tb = 8.91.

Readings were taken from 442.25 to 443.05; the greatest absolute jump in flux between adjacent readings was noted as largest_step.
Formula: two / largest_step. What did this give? 1.3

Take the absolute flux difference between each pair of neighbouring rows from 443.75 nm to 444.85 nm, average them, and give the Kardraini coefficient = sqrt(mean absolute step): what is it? 0.72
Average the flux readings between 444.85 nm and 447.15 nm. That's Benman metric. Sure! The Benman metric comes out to 4.51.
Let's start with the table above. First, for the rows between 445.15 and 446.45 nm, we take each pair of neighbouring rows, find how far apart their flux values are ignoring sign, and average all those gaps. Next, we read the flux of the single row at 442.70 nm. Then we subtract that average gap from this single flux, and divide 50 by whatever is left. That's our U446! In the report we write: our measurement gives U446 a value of 14.4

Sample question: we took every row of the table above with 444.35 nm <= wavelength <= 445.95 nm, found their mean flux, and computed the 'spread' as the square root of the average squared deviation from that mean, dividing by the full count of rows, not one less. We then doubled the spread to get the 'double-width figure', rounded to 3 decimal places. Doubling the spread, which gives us 0.826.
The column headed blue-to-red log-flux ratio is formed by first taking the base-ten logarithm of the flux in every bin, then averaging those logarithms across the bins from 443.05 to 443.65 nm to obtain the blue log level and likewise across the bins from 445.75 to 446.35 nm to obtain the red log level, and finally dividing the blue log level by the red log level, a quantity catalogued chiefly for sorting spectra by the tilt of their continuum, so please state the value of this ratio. 0.83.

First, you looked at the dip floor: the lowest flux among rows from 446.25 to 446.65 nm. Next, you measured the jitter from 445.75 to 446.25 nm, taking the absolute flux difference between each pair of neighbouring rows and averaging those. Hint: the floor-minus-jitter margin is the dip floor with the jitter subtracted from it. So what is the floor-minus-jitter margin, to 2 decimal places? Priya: 3.56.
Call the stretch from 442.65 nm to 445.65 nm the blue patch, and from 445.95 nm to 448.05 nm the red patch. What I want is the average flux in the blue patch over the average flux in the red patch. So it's 0.89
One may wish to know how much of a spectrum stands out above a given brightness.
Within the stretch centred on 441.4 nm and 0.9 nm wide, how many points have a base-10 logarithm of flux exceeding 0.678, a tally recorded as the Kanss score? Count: 1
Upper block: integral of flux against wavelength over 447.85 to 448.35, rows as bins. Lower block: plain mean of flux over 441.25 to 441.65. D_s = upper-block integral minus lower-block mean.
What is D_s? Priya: -2.3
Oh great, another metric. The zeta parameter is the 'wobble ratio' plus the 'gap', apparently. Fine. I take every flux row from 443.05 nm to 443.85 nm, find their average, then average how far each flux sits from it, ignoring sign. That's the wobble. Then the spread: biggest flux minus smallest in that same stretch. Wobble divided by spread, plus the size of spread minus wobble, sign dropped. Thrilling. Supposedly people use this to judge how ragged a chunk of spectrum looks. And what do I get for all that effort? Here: 2.43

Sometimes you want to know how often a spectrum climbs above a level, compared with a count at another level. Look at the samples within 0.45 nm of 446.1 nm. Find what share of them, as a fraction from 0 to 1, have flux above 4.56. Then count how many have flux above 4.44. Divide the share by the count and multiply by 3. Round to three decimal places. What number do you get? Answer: 0.333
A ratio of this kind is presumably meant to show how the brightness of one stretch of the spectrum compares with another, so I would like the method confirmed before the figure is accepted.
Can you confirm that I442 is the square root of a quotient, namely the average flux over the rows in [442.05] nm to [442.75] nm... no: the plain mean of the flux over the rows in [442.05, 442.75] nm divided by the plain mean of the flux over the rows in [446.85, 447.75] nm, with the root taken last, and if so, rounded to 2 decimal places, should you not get 0.90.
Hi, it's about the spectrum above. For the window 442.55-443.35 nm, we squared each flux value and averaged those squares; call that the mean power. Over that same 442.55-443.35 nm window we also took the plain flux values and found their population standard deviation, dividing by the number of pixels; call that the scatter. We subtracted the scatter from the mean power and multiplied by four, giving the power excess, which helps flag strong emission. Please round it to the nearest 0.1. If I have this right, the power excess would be 55.9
